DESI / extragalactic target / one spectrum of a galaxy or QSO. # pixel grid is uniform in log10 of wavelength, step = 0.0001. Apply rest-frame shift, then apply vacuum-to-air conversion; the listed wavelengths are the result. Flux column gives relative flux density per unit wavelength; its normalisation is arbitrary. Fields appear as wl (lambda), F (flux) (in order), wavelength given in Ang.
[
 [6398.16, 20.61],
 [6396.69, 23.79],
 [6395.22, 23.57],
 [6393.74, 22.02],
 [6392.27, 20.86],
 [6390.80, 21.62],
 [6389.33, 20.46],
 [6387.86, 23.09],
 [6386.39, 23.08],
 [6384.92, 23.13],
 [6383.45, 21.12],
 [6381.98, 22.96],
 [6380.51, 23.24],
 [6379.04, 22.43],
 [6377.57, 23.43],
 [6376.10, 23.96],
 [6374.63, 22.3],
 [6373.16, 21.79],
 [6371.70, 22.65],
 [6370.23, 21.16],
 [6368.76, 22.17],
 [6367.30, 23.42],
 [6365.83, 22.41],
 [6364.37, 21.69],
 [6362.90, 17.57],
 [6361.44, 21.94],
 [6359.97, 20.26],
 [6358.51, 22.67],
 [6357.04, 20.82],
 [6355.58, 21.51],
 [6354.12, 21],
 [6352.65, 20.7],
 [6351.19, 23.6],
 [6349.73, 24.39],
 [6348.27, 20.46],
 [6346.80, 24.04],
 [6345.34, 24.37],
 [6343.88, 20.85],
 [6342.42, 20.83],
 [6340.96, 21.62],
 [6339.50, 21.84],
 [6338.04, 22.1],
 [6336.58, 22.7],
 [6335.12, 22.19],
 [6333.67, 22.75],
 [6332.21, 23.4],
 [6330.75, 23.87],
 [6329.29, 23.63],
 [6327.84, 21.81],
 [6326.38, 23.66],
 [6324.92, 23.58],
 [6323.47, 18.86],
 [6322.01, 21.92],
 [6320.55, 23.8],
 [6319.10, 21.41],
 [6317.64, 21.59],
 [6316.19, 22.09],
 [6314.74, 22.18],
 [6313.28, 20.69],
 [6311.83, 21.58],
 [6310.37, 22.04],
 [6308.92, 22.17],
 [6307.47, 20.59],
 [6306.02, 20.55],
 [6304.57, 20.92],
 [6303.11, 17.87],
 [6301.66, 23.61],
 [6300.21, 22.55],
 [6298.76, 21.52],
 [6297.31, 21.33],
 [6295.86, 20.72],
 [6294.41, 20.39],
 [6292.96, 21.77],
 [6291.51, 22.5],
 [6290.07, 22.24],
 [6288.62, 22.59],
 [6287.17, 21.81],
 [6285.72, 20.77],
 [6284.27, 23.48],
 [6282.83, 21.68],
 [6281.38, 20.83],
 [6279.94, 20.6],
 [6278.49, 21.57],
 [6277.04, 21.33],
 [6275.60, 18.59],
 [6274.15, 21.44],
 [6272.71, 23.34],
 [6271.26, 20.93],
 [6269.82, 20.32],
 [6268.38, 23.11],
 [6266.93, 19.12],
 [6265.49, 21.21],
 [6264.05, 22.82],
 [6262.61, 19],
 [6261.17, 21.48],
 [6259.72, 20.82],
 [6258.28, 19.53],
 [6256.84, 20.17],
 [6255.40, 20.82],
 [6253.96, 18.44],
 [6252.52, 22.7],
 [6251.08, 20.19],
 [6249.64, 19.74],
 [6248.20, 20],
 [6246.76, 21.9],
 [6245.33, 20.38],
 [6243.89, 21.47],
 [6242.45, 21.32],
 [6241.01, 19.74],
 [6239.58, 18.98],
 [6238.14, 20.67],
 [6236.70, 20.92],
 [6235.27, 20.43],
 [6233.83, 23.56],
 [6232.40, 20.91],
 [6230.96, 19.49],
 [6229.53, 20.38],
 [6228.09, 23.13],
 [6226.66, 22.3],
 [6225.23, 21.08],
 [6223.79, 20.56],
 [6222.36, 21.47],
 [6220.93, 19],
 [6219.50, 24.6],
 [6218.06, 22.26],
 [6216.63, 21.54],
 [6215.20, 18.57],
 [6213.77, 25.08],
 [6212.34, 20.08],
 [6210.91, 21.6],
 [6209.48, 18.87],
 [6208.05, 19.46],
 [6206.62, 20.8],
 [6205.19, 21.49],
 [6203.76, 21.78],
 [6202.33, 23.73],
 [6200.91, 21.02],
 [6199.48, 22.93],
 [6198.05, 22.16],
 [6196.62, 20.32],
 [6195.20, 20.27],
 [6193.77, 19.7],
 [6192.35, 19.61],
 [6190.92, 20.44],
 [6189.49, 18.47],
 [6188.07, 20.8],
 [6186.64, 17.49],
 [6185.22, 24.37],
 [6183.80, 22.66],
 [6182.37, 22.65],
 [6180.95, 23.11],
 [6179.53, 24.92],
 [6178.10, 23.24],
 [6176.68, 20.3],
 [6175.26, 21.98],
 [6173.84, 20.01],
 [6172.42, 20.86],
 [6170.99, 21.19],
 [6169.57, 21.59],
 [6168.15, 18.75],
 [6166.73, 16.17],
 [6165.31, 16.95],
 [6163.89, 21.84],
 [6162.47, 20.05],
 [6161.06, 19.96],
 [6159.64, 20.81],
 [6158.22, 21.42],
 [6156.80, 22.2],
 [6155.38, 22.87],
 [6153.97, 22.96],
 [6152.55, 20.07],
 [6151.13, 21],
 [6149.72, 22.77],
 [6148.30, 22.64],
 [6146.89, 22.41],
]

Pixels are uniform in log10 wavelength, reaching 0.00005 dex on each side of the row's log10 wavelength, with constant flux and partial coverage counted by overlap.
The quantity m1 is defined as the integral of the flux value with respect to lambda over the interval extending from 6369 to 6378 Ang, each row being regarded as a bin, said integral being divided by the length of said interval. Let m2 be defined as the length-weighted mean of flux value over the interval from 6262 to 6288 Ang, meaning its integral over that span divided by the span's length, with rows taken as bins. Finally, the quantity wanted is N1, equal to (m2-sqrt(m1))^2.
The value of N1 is 272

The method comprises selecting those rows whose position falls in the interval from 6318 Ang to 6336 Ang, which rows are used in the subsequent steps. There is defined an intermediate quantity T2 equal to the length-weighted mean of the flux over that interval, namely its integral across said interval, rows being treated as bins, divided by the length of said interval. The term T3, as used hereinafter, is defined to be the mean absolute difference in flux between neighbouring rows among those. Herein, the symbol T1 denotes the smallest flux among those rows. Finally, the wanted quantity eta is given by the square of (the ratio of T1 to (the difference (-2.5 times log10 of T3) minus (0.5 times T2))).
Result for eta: 2.6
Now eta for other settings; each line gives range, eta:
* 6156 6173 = 2.4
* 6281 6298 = 3.5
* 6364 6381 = 3.5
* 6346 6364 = 2.3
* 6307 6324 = 3.0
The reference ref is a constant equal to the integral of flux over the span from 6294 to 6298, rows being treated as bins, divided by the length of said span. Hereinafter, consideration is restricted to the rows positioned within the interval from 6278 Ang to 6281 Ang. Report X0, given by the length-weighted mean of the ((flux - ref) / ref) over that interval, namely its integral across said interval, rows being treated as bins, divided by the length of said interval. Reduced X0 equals 0.01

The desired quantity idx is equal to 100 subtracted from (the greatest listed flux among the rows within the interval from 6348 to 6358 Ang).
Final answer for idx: -75.6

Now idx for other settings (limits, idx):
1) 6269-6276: -76.7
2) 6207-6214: -74.9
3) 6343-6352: -75.6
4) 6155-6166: -77.1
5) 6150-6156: -77.0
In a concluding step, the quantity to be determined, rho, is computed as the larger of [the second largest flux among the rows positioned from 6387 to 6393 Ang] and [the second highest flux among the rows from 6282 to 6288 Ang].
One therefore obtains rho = 21.8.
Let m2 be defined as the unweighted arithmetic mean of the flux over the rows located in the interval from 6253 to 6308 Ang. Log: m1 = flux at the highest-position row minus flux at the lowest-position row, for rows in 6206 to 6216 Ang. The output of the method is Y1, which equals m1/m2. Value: -0.11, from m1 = -2.2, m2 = 21.1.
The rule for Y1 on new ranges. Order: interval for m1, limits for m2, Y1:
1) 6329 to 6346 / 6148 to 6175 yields 0.04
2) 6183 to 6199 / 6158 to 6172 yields -0.03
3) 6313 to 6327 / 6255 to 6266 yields 0.14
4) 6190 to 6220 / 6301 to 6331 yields 0.19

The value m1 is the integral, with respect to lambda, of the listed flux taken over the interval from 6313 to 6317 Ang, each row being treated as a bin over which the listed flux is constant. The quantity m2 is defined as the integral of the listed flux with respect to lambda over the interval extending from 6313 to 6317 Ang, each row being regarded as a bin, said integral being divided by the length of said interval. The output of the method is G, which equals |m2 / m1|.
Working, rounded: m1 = 87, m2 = 21.8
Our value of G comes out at 0.25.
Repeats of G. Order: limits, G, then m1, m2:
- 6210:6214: 0.25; 87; 21.8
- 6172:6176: 0.25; 84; 21.0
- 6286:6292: 0.17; 133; 22.2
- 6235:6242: 0.14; 141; 20.2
